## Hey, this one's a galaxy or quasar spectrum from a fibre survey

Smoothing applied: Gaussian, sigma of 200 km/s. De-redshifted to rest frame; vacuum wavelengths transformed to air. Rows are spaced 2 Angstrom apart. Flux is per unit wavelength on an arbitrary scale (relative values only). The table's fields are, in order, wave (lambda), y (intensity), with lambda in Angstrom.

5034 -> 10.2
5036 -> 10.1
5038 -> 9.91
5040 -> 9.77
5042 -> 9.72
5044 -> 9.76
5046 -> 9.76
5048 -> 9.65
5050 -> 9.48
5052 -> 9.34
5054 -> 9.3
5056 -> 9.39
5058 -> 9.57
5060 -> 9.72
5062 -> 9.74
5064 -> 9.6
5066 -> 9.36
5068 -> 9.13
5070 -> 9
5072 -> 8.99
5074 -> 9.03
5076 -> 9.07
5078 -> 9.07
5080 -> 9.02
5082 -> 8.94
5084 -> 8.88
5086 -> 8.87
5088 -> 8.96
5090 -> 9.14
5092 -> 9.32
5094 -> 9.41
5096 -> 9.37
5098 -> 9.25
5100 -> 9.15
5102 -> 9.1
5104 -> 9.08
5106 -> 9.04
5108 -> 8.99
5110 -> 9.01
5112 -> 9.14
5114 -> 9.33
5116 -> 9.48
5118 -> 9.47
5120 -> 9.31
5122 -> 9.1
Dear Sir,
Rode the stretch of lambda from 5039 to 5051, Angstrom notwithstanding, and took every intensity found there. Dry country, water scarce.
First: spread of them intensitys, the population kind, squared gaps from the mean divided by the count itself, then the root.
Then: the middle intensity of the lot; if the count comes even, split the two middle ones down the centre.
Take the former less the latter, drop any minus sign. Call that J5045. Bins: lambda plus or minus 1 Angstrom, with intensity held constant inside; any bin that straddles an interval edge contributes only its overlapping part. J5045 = 9.64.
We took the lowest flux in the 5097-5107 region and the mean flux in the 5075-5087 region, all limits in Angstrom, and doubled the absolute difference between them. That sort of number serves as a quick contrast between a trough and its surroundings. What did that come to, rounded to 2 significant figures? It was 0.13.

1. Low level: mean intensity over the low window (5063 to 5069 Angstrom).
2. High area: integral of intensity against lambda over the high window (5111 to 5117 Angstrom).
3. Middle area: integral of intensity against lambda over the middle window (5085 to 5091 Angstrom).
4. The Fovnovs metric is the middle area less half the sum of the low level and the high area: 21.3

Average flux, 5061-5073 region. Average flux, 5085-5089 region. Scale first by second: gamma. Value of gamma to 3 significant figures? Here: 1.04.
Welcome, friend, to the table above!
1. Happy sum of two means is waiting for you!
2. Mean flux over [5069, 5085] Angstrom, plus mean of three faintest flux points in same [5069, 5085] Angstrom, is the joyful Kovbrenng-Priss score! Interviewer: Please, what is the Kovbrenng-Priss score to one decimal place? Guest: 17.9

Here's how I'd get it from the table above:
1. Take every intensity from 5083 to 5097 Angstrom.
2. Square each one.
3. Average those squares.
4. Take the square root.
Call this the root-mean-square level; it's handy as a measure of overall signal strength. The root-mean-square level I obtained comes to 9.14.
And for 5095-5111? 9.12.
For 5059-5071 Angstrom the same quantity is 9.43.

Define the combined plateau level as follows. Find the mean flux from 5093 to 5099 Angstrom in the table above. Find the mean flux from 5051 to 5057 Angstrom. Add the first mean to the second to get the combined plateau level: 18.7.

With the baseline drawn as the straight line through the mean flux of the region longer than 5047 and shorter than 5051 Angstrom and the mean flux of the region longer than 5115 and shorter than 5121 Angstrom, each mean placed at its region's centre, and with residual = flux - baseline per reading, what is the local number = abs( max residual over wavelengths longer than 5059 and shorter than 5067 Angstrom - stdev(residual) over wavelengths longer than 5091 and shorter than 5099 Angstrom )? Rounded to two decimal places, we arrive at 0.14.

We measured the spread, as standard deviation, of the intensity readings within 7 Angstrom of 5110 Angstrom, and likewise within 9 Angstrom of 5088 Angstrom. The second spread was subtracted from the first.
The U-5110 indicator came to -0.03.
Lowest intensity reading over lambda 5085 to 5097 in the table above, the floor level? 8.87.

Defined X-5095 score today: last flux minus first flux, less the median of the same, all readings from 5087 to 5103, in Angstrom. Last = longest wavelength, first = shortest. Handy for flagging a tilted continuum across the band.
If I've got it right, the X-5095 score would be -9.1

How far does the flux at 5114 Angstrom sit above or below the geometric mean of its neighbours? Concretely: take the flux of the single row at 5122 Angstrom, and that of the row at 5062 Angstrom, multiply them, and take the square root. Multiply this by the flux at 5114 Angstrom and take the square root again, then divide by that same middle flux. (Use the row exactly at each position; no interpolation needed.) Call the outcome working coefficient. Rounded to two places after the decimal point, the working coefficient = 1.00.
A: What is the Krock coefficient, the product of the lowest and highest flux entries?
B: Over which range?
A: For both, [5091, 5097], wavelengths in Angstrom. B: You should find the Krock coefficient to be 88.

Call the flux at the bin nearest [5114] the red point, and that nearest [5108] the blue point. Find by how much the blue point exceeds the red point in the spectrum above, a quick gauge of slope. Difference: -0.34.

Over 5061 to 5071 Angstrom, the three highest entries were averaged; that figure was 9.57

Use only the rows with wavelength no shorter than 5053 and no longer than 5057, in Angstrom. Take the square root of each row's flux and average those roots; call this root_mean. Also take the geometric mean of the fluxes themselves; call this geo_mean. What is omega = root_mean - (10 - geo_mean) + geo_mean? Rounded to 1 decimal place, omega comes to 11.7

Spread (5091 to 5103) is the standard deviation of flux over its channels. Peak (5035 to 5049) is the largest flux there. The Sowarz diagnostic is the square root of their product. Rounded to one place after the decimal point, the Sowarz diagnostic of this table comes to 1.1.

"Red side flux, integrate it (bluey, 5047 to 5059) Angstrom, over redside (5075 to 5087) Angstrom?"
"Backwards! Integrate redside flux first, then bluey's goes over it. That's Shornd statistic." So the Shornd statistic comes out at 1.053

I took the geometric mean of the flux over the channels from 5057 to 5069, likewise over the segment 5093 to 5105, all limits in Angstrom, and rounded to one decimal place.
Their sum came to 18.7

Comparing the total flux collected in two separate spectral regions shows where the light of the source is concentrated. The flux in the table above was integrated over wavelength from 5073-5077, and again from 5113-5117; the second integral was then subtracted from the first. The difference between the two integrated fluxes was -1.4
